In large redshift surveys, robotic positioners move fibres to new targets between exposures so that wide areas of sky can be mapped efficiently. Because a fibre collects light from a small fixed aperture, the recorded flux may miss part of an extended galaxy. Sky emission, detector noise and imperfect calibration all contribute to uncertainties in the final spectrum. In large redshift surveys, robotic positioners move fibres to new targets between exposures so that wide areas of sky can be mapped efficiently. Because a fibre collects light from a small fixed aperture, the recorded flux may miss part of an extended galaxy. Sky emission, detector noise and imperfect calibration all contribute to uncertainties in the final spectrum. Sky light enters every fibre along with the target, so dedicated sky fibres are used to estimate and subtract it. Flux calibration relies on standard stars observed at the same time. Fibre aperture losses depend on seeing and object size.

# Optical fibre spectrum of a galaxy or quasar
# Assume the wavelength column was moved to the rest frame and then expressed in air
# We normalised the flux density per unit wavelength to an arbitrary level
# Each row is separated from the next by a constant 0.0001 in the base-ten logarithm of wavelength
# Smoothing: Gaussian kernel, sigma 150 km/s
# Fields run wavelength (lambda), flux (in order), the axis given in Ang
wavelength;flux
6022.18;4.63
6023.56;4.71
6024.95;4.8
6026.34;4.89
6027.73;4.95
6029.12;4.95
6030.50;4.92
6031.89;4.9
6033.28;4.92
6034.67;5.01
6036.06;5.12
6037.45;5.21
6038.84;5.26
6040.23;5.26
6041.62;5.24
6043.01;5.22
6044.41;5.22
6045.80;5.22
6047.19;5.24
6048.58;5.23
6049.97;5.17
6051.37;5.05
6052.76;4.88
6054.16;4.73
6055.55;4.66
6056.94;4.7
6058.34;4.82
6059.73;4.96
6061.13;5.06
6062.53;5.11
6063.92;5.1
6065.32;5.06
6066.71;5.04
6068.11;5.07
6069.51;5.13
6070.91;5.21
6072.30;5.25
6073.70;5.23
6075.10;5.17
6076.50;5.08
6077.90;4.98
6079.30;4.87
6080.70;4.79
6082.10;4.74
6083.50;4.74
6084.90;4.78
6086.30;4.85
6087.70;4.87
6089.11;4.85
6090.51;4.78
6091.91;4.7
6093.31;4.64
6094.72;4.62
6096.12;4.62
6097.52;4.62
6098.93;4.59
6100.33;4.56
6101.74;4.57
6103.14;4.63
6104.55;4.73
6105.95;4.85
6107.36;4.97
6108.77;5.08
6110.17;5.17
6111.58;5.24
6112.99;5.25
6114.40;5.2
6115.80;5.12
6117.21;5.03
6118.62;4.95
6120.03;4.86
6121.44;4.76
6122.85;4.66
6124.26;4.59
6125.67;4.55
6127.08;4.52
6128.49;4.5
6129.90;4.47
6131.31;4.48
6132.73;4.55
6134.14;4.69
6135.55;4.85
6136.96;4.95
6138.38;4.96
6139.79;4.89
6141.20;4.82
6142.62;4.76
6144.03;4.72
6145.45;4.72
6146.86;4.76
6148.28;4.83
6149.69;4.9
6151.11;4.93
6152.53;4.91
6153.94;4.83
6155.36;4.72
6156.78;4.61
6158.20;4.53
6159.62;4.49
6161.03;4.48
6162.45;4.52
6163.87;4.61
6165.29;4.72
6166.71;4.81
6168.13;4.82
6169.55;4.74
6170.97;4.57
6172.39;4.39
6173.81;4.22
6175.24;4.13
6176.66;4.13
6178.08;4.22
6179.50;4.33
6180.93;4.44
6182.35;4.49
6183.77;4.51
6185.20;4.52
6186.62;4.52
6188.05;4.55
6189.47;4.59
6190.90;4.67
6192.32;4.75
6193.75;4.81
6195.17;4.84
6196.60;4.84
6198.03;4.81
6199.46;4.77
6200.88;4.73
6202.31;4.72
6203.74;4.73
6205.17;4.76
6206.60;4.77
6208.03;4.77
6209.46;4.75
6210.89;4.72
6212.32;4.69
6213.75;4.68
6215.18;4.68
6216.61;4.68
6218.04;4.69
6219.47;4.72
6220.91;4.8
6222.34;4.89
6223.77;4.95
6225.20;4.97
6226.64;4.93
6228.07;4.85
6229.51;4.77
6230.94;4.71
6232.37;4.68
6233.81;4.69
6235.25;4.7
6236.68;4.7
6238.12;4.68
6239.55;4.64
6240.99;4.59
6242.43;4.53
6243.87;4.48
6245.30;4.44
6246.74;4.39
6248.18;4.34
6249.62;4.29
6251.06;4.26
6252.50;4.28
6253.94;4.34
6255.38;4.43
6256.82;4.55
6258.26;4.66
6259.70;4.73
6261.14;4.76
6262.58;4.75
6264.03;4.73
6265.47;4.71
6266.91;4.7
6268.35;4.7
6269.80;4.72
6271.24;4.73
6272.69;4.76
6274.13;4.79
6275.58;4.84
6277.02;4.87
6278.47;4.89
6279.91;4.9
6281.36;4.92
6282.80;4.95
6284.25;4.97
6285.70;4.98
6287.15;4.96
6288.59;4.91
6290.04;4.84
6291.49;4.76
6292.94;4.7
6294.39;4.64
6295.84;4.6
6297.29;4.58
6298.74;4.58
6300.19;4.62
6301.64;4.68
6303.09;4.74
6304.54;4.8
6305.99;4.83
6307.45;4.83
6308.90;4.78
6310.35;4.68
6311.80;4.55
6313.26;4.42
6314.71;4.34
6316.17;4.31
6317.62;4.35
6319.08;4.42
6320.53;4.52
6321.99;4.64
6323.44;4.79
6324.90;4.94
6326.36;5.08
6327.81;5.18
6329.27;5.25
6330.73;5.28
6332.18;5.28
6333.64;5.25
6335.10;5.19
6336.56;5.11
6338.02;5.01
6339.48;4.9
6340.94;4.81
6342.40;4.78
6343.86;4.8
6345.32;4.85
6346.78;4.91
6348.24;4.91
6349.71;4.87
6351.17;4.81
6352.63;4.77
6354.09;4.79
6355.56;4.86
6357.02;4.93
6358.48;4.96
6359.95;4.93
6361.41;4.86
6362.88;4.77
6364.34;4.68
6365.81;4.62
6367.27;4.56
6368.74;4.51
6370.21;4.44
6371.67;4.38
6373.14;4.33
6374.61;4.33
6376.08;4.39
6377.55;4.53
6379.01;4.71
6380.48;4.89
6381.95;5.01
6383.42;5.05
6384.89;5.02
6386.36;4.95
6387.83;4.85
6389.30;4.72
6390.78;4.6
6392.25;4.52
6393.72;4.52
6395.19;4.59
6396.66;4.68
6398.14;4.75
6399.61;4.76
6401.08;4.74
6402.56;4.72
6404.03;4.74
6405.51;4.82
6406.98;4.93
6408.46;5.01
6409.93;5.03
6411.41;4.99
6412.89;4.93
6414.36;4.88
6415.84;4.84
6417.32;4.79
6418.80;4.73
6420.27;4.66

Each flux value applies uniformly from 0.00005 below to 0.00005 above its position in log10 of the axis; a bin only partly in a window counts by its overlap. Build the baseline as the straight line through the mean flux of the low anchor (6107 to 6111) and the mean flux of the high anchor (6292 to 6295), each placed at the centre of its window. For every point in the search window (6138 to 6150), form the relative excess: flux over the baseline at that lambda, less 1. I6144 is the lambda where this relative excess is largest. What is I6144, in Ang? 6138.38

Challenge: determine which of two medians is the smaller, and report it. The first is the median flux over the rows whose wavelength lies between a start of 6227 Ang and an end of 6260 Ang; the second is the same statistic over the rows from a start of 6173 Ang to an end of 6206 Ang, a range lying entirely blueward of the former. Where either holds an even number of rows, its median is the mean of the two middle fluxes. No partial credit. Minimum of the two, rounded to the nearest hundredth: 4.59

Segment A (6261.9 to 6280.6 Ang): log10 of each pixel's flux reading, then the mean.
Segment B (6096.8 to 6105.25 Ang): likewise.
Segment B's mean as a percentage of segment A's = 98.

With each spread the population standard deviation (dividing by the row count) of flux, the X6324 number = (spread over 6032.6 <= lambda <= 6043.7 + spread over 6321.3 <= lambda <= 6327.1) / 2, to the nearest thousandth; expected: 0.142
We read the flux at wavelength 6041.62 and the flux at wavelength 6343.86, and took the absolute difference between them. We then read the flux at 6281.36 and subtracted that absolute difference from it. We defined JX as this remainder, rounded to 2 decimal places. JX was 4.48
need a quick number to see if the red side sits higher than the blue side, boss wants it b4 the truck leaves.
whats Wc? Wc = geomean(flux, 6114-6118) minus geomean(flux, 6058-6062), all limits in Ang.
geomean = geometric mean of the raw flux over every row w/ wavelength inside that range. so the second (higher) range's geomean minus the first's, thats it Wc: 0.2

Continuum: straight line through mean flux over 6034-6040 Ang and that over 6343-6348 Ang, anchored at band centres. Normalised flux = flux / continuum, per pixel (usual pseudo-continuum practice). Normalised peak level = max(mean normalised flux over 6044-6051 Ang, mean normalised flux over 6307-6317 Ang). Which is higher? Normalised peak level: 1.01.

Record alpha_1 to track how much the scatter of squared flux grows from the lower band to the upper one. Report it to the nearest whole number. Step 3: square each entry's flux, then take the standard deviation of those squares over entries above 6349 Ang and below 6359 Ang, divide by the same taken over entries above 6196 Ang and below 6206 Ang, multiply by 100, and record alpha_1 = 161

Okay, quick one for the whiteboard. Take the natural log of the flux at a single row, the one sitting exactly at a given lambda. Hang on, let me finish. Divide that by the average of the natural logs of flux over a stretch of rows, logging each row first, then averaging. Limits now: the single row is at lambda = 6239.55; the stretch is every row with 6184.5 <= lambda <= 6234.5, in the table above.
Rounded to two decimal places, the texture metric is 0.99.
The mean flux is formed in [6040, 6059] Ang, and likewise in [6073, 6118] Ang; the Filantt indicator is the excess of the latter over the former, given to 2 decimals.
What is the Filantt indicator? -0.17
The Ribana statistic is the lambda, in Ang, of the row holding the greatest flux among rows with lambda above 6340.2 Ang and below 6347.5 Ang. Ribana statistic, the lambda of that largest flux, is 6346.78 Ang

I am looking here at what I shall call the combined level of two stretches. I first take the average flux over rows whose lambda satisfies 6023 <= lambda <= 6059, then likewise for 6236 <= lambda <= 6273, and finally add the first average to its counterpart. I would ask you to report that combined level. 9.58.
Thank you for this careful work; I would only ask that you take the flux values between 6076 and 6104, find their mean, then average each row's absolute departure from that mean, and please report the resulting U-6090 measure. 0.12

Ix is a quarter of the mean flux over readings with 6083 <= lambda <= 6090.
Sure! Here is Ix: 1.20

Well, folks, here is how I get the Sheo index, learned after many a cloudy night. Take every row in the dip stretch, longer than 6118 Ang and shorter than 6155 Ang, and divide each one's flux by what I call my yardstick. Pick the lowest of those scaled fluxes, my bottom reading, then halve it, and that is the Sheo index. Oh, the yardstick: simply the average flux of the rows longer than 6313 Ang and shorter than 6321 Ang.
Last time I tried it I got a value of 0.509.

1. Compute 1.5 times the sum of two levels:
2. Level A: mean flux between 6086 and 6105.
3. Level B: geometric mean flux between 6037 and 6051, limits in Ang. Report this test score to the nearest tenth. 14.9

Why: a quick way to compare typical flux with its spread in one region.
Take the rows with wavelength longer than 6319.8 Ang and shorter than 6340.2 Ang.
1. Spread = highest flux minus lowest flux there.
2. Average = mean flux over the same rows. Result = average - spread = 4.27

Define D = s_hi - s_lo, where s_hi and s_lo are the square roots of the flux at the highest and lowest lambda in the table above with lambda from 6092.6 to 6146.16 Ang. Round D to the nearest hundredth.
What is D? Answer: 0.02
